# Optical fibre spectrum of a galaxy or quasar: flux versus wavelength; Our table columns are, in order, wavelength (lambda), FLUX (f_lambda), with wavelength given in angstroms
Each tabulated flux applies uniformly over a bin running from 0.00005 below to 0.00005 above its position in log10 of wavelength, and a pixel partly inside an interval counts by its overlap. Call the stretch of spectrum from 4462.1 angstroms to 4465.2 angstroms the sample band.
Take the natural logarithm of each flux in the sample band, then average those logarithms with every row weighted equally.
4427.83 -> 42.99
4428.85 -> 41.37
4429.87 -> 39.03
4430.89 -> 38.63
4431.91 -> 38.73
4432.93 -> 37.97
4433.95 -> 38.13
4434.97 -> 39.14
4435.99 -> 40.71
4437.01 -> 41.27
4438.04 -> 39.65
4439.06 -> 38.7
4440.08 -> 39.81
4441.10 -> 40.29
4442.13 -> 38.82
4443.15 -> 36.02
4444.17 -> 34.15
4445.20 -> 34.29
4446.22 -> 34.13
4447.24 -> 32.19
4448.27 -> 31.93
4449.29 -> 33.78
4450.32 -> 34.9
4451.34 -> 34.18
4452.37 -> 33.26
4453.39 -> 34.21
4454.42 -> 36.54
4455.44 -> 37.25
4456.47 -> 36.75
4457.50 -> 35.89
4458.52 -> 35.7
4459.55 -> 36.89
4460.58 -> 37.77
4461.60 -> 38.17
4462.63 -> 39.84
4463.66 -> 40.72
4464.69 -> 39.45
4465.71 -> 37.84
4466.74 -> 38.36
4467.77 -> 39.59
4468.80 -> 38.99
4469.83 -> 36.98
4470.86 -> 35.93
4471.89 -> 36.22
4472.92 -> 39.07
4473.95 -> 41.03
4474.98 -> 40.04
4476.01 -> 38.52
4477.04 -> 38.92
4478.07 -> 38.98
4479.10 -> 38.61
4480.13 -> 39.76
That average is 3.69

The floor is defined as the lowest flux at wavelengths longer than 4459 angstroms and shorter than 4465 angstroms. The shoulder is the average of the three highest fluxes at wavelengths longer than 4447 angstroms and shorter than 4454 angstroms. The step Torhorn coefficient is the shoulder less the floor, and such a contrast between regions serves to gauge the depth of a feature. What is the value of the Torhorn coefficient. -2.5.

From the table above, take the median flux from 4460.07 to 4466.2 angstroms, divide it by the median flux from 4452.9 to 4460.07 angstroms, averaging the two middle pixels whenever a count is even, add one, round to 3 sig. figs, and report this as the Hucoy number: 2.06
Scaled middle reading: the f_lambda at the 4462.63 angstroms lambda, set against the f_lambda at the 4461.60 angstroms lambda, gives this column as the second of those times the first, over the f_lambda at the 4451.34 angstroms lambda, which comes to 44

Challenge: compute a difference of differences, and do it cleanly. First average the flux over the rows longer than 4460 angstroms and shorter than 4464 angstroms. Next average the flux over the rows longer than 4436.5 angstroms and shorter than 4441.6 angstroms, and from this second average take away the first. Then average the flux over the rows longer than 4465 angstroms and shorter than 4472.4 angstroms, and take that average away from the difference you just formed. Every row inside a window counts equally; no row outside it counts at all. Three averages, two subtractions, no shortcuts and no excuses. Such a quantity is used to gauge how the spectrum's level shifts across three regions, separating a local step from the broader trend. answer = -37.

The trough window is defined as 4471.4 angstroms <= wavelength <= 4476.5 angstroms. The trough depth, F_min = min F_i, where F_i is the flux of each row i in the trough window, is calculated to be 36.22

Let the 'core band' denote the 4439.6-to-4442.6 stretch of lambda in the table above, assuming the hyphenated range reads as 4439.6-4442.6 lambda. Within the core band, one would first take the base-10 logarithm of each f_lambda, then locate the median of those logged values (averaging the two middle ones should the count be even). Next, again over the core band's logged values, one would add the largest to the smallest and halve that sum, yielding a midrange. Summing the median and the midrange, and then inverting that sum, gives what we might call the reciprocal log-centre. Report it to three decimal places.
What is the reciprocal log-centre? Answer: 0.313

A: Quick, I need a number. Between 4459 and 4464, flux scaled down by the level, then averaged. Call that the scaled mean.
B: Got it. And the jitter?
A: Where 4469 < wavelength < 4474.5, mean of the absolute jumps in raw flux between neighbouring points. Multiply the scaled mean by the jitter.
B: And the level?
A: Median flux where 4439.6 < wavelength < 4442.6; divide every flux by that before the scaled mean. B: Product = 1.5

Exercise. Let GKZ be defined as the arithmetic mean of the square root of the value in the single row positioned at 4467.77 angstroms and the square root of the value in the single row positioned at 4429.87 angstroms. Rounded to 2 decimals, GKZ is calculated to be 6.27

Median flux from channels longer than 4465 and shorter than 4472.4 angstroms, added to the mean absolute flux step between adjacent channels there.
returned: 38.8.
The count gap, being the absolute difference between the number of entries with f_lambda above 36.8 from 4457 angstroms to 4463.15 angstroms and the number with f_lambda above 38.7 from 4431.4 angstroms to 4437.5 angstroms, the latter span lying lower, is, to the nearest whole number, 0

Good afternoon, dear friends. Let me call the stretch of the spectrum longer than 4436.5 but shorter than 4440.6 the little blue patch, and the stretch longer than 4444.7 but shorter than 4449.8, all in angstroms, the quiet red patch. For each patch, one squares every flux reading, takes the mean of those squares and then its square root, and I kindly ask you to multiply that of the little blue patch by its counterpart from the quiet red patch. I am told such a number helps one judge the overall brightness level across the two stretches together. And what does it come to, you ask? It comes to 1327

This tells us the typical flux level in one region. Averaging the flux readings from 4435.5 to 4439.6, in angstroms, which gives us 40.1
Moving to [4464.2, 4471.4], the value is 38.2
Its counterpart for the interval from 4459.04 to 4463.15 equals 38.2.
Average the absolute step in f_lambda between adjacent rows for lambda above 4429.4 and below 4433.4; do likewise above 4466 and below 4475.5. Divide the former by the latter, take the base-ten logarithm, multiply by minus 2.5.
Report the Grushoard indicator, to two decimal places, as 1.29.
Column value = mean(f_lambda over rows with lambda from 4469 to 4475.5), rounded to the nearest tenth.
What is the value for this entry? 38.2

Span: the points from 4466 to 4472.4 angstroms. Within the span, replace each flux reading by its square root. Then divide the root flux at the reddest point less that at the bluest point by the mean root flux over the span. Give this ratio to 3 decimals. -0.029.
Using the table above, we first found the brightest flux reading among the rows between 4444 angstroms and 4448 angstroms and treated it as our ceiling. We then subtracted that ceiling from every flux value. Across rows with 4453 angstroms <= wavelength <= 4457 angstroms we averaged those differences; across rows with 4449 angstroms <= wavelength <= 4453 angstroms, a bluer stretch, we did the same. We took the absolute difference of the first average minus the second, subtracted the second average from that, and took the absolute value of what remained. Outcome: 2.4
